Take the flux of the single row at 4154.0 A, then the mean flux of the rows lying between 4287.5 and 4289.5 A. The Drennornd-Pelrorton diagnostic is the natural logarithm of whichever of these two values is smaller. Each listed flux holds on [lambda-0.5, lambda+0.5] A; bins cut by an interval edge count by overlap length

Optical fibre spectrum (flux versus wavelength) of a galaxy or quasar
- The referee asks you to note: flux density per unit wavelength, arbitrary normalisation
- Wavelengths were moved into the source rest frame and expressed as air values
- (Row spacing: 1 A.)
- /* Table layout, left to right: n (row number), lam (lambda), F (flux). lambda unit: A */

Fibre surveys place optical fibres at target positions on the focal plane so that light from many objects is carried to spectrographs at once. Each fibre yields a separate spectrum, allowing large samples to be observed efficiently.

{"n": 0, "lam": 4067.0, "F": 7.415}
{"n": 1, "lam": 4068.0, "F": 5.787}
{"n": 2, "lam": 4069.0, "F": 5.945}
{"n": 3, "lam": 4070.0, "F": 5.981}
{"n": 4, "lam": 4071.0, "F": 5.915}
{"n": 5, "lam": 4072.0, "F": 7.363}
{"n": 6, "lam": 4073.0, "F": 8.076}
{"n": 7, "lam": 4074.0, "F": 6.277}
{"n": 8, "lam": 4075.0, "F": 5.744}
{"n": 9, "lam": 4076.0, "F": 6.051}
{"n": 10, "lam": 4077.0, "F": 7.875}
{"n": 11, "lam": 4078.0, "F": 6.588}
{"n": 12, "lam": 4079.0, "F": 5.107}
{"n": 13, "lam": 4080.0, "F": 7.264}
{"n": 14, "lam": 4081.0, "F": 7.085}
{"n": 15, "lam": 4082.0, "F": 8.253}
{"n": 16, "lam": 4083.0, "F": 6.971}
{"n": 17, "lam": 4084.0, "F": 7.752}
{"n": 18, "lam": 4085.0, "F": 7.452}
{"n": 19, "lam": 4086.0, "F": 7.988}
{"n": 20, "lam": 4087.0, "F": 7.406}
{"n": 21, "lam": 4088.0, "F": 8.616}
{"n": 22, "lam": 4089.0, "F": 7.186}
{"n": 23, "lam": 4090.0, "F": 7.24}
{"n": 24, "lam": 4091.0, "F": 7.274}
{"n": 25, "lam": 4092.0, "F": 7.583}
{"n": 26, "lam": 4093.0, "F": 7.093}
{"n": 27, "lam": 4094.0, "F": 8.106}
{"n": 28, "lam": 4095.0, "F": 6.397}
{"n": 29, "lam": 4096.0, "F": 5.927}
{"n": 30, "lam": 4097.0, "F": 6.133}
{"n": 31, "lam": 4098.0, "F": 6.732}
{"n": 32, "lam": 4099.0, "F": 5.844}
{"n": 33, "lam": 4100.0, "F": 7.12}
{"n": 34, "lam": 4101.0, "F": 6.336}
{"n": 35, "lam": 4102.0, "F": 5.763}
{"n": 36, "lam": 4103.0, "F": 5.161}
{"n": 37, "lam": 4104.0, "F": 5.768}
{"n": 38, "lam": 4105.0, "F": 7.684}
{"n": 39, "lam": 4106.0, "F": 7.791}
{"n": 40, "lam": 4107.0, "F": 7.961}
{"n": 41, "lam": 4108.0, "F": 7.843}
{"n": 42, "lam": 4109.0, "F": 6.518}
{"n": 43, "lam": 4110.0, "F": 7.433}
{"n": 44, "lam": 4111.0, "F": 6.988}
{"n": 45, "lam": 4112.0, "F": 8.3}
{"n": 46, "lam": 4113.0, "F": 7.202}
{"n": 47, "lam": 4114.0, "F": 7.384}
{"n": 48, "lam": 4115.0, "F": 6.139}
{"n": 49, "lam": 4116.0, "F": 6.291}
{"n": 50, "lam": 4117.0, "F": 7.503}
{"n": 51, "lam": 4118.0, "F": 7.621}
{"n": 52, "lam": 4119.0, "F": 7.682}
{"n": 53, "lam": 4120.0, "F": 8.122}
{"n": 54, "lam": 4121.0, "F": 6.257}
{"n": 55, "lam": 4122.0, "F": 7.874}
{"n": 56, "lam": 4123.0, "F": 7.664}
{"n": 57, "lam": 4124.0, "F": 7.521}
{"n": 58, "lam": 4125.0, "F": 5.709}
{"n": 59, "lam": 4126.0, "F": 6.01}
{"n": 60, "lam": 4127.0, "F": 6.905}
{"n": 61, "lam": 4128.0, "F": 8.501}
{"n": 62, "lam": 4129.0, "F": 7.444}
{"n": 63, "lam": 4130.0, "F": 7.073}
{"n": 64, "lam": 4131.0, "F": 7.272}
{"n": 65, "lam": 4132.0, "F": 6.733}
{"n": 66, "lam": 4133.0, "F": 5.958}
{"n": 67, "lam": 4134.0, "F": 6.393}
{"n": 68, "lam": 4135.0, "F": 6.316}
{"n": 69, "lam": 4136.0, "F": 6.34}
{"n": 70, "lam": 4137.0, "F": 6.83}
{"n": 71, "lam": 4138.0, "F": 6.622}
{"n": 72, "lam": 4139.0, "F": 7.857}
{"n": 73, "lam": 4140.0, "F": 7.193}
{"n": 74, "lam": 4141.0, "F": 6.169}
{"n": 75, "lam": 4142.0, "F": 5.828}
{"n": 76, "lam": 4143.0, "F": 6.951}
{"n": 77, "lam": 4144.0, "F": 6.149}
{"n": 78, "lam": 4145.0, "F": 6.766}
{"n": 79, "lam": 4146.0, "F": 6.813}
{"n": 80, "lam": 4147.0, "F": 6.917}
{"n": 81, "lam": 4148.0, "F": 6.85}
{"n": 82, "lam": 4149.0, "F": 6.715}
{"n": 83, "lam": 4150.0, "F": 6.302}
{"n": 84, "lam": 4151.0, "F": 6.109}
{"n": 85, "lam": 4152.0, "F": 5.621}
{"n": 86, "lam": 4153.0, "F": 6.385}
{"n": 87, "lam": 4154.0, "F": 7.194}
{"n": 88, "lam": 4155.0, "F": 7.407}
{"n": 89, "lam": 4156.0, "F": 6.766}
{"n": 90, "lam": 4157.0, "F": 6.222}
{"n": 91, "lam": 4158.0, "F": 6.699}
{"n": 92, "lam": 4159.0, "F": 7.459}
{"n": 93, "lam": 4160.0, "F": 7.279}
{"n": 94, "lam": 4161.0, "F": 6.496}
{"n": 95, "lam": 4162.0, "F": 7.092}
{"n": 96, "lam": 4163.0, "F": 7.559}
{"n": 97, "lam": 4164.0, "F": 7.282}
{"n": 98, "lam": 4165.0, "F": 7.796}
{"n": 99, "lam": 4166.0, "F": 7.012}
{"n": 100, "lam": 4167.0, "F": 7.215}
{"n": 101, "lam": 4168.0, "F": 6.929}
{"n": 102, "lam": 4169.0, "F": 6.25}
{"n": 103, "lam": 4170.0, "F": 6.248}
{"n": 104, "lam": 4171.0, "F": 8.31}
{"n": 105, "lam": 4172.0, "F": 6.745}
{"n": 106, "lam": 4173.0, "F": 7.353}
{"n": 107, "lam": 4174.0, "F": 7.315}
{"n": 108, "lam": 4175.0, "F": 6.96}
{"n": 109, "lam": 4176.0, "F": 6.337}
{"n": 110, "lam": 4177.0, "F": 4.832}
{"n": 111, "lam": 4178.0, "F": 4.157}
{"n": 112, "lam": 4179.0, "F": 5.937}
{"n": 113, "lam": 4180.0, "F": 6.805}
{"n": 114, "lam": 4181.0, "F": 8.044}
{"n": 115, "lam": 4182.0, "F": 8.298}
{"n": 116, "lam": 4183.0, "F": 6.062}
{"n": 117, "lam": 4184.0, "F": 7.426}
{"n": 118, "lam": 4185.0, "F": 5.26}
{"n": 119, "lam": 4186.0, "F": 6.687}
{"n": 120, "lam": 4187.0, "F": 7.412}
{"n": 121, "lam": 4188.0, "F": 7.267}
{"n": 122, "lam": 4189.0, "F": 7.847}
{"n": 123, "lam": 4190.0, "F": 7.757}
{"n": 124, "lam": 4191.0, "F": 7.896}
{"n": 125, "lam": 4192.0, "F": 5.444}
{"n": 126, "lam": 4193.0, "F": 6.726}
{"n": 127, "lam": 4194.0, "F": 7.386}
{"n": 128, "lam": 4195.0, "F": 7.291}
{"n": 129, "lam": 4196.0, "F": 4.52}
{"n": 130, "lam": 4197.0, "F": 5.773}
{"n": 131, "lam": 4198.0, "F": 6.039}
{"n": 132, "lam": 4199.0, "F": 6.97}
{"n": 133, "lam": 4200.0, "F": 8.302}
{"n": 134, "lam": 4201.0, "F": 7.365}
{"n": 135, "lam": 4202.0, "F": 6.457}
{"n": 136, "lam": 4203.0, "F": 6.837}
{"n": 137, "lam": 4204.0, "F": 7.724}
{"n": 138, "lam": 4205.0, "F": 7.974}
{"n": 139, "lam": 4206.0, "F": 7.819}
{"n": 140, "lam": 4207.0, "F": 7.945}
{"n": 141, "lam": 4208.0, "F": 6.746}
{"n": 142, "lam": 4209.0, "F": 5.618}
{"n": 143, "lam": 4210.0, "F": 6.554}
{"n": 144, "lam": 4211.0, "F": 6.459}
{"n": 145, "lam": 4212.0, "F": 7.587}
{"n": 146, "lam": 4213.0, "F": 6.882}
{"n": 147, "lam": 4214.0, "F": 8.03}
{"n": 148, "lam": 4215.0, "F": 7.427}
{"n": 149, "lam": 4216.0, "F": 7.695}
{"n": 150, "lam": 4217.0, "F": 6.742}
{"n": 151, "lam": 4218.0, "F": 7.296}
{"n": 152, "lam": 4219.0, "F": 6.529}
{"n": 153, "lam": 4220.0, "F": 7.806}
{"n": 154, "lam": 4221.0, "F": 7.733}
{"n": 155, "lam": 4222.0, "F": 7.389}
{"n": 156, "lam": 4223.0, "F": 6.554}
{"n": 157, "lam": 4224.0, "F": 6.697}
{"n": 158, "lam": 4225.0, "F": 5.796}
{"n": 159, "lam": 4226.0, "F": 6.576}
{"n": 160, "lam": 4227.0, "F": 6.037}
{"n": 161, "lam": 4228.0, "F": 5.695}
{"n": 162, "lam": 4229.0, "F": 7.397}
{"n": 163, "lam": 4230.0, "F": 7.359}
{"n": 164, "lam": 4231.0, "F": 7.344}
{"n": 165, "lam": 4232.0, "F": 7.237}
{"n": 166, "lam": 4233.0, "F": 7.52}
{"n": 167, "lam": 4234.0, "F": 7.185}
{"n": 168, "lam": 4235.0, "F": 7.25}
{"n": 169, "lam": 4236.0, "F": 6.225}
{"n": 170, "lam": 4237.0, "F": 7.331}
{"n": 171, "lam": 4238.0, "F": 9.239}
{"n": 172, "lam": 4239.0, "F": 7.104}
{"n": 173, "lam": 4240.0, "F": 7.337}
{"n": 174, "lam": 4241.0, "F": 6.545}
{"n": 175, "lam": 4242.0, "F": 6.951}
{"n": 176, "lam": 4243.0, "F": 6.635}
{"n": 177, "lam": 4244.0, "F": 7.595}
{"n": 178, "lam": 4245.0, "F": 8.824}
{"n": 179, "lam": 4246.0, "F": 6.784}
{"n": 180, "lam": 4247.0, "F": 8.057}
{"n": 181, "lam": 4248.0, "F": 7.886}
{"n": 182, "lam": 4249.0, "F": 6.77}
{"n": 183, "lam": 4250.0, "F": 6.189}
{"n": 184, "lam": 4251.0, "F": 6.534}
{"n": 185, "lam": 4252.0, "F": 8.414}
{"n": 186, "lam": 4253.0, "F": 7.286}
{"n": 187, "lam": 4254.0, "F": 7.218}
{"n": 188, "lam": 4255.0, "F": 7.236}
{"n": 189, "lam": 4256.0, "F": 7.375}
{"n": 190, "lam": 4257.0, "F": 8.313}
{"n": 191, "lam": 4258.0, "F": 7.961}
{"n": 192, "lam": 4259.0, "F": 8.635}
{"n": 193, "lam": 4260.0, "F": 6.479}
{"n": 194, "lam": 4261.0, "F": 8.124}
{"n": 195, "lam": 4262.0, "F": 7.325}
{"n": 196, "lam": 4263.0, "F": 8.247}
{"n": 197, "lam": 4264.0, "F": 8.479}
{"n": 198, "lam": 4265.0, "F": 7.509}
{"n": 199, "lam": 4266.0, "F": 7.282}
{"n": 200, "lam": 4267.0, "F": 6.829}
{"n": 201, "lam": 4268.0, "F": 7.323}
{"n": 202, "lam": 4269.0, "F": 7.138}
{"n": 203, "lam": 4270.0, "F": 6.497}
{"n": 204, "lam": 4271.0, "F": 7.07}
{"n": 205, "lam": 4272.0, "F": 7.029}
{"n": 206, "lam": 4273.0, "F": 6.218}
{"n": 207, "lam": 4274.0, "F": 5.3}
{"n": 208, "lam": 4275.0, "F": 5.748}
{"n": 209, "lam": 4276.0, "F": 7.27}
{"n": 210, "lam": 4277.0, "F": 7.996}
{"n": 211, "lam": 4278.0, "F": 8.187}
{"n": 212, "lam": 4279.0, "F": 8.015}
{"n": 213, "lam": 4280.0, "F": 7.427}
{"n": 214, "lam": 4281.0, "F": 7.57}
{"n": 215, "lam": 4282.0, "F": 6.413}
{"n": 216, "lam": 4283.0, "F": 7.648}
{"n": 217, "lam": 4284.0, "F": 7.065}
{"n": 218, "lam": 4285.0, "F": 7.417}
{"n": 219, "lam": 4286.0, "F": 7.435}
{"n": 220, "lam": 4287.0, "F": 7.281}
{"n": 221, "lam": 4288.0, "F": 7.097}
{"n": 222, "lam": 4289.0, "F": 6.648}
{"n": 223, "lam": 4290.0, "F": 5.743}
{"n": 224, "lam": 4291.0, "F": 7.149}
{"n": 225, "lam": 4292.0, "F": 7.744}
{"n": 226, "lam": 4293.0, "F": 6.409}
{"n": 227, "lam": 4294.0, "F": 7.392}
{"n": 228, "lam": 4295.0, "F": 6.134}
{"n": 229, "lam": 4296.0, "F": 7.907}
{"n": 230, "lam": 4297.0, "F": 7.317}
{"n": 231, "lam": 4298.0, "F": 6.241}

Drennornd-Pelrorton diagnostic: 1.93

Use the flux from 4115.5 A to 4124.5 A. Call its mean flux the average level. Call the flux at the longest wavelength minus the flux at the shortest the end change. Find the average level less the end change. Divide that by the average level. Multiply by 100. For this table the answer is 83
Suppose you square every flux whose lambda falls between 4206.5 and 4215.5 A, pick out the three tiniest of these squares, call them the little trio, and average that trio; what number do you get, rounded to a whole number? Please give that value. 39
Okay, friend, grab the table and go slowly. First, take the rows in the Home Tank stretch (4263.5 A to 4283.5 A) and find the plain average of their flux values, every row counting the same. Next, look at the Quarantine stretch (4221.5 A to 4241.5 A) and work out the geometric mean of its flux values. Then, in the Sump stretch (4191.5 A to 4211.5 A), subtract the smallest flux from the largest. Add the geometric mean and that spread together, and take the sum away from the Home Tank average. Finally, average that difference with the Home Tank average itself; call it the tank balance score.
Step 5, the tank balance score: 1.8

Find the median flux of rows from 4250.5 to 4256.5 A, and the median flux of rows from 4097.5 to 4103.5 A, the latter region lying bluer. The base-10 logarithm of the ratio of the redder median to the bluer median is 0.076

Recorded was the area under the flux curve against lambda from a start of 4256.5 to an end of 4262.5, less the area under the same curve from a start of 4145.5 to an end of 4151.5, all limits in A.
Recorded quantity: 7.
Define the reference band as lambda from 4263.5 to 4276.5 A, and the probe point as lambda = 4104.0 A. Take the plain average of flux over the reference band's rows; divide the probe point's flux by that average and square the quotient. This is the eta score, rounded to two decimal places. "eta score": 0.70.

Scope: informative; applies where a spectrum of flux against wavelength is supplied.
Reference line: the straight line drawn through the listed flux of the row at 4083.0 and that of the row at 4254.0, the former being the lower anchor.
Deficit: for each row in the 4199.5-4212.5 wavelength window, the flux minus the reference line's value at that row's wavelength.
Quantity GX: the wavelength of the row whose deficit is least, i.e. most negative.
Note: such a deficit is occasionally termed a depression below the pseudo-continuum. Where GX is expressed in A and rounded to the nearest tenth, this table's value 4209.0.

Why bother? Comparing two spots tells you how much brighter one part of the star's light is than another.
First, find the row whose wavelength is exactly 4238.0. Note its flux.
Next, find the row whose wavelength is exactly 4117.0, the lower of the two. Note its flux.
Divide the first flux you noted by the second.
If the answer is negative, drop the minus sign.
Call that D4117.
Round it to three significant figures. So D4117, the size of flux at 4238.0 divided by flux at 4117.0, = 1.23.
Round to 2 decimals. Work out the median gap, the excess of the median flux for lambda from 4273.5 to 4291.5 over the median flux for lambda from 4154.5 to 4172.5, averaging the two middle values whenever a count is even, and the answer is 0.22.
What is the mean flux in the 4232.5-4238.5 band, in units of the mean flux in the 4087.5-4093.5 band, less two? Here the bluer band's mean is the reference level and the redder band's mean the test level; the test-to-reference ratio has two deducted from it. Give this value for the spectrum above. -1.01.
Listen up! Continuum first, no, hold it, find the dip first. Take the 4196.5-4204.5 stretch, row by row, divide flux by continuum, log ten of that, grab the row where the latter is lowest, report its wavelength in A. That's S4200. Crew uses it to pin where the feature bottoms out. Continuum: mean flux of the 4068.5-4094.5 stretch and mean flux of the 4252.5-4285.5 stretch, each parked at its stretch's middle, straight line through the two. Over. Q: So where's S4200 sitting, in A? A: 4197.0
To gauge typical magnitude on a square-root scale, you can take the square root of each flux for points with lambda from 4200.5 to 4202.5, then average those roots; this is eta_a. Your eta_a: 2.63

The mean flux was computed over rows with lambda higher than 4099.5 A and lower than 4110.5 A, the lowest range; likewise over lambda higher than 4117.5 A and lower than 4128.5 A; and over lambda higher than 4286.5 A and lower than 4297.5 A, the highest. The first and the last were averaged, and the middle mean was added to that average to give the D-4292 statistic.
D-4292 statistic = 14.2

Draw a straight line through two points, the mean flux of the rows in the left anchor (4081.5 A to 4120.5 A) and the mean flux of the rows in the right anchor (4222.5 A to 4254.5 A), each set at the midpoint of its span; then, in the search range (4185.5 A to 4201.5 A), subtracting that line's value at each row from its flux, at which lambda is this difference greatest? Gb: 4200.0 A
